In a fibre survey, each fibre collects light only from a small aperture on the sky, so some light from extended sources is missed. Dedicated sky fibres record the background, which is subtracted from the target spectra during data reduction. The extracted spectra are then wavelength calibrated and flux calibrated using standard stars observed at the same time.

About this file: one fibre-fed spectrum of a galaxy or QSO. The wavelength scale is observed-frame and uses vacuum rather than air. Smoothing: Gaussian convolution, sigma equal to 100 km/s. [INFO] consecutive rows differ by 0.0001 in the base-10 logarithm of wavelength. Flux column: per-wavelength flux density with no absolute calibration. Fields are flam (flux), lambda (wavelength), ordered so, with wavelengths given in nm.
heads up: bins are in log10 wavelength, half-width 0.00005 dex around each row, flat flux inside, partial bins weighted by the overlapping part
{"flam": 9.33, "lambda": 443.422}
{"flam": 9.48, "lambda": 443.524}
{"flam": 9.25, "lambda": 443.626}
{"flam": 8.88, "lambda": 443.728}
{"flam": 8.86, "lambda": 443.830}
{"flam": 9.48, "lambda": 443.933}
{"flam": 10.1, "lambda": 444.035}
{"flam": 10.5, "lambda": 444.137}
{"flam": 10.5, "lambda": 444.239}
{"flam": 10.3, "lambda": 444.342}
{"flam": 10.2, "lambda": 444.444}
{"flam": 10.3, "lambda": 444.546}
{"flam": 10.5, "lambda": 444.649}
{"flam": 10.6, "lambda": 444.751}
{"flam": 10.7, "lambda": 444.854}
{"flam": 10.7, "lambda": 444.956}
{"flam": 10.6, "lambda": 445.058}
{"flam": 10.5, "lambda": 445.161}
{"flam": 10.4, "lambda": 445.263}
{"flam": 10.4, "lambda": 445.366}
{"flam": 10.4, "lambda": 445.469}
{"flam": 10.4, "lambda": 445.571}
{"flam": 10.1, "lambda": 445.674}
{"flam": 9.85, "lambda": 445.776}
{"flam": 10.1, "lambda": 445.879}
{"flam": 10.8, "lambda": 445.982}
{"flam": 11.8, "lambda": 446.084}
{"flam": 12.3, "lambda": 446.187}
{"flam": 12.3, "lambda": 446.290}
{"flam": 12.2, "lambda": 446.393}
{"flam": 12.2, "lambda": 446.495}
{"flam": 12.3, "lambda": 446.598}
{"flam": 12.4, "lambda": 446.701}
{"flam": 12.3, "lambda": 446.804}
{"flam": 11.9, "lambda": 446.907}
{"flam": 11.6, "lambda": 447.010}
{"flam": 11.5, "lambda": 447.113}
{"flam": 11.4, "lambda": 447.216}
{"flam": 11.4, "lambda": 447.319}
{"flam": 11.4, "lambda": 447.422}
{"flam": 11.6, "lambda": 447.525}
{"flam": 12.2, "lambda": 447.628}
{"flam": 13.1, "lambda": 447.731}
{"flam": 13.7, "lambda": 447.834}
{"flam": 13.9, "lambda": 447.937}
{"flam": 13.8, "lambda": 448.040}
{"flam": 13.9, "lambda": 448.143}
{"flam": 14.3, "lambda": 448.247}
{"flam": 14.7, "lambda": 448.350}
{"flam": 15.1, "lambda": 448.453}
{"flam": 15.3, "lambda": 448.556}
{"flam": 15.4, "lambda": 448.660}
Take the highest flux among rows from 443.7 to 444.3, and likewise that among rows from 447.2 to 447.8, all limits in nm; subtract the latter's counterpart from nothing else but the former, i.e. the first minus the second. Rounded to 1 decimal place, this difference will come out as -2.6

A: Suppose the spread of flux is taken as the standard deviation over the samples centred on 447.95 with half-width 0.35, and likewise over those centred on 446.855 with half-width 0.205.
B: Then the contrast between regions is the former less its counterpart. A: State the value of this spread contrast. 0.3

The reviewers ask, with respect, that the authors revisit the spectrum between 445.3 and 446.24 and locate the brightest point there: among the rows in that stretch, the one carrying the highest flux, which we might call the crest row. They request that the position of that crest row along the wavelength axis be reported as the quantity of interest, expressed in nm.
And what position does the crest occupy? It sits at 446.187 nm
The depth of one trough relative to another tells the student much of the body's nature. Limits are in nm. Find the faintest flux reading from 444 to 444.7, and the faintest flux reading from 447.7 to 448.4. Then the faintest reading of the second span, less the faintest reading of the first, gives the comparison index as 3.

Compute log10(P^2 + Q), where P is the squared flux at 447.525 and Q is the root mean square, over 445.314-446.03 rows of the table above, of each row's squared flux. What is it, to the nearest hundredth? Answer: 4.26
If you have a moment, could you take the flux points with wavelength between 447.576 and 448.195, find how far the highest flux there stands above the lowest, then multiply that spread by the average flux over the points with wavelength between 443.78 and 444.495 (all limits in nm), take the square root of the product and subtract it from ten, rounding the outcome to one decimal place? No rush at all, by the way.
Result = 5.9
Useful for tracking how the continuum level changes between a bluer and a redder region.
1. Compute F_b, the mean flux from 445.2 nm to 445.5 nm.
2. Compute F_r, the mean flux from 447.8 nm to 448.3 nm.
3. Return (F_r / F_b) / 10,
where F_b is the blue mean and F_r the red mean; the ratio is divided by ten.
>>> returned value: 0.134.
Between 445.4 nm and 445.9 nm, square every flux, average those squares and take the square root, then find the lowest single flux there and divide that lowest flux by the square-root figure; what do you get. 0.968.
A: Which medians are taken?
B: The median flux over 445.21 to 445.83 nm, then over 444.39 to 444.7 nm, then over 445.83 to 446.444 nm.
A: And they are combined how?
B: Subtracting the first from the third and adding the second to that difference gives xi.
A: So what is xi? 11.9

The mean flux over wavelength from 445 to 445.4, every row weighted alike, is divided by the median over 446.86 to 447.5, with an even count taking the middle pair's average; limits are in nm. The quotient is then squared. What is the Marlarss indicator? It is 0.84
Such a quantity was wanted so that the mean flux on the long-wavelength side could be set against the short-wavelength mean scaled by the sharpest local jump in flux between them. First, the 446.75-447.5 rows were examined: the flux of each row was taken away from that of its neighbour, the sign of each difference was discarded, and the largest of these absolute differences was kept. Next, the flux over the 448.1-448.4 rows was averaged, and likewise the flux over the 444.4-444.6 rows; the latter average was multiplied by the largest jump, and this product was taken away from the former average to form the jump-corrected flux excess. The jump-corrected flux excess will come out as 10.2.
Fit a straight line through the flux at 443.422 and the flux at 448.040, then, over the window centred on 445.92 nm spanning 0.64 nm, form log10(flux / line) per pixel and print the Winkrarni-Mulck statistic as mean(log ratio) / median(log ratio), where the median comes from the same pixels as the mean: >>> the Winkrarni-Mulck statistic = 0.78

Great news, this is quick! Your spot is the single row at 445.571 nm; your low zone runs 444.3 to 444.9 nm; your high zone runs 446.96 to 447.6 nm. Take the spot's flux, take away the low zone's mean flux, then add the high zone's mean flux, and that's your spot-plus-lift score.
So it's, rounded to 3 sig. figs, 11.5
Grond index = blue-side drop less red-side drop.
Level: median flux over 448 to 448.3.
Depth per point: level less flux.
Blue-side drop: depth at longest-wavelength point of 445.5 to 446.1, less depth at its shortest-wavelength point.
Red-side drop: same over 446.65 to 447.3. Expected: -2.4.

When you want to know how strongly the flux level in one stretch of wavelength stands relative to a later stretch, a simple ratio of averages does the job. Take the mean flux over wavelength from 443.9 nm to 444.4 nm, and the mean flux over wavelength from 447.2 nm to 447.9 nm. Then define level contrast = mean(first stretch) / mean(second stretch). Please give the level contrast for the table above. 0.84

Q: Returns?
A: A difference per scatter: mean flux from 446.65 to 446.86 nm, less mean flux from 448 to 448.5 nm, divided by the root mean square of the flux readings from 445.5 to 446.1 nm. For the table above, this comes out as -0.19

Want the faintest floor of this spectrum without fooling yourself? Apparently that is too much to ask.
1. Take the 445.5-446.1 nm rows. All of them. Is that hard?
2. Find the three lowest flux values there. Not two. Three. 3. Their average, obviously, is 10.0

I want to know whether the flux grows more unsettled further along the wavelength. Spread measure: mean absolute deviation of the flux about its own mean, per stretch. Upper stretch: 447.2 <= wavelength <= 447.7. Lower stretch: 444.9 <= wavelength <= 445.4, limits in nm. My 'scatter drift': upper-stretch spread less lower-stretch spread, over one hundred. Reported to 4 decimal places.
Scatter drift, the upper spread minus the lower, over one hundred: 0.0014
